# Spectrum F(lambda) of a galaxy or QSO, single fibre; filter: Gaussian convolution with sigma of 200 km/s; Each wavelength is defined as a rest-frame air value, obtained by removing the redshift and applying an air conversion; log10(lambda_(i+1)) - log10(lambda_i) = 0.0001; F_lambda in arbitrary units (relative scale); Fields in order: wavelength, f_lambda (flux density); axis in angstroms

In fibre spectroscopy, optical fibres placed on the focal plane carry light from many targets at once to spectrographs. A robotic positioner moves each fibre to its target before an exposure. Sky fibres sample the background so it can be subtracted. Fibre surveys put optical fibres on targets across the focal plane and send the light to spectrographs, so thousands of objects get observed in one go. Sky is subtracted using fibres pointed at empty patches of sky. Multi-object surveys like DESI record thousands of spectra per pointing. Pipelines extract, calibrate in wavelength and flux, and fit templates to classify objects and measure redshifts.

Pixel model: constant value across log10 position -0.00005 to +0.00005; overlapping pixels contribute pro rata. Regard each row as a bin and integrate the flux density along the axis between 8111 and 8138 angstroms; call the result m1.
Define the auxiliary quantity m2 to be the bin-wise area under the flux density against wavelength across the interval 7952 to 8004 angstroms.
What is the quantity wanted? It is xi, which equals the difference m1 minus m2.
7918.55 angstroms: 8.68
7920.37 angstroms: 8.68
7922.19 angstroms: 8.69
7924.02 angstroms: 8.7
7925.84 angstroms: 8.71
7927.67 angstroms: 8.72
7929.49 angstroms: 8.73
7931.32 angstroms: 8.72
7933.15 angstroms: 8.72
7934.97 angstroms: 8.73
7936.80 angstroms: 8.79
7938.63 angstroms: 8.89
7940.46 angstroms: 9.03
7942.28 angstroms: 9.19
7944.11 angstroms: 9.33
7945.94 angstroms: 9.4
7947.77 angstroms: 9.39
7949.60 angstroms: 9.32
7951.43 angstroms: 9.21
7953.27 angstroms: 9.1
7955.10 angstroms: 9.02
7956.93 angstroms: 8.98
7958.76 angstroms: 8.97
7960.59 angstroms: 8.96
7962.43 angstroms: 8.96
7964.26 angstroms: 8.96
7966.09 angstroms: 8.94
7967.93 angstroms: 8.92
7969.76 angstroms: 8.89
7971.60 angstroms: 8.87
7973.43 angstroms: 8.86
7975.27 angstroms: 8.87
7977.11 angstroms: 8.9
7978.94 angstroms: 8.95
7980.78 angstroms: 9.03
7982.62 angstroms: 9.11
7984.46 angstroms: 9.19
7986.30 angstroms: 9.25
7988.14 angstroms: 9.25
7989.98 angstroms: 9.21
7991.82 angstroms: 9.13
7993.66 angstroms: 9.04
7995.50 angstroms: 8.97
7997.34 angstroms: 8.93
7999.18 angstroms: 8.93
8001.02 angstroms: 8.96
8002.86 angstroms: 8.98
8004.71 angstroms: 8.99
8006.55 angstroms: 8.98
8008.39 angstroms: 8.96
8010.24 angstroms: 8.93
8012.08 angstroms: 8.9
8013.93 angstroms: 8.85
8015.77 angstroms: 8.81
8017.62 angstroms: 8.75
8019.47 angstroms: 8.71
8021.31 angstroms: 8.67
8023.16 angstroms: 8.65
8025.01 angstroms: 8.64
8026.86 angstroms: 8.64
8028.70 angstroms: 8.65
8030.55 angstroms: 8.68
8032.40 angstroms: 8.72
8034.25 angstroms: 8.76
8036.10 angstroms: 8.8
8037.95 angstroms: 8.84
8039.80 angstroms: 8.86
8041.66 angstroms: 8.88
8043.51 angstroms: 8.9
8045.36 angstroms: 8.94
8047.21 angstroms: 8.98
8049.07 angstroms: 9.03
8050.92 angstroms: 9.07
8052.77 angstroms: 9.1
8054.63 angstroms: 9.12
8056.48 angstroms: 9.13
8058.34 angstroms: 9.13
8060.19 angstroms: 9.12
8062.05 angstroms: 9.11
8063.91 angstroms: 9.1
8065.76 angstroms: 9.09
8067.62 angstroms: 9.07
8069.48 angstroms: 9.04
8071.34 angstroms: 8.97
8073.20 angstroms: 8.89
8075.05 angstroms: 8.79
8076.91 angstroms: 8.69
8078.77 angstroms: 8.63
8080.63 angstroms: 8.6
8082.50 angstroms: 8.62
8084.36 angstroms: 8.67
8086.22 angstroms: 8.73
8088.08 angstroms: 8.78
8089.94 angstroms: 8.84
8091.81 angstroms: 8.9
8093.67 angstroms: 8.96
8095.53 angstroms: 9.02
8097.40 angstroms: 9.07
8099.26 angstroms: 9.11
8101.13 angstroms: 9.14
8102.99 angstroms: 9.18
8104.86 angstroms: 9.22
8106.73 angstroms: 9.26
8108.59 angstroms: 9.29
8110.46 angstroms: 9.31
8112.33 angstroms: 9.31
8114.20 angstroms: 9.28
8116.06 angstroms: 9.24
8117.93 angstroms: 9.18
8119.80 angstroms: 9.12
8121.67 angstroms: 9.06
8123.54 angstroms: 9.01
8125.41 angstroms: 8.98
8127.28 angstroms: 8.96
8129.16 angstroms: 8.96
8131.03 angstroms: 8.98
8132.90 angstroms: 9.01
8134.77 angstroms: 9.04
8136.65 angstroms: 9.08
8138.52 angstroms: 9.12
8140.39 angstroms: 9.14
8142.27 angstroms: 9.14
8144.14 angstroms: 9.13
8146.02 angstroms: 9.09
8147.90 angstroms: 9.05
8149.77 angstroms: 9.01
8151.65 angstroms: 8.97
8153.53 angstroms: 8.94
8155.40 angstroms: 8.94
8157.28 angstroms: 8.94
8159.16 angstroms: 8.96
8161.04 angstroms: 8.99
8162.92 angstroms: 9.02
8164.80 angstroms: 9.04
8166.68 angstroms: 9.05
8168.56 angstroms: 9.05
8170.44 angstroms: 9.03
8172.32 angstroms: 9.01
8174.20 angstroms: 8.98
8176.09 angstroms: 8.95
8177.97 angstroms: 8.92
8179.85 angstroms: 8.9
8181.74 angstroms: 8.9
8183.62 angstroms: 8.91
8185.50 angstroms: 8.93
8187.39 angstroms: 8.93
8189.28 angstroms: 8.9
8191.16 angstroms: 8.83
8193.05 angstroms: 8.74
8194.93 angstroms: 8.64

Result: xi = -223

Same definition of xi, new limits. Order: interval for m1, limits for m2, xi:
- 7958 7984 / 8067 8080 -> 117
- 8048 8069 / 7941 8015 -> -478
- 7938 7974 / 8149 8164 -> 192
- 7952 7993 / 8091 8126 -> 50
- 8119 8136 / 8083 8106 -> -53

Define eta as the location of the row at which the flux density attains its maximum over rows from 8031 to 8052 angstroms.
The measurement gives 8050.92 angstroms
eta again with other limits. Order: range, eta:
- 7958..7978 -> 7958.76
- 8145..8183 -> 8146.02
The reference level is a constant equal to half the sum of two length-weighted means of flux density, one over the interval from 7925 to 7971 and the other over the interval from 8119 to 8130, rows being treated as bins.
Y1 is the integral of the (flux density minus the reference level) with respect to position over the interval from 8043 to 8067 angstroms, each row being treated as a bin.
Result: 1.7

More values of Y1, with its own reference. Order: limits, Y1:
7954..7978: -1.5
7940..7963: 3.5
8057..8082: -1.4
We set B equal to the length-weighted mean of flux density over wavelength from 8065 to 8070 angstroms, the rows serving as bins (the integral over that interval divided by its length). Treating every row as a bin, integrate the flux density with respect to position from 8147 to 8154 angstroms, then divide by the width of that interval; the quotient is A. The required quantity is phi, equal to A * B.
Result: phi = 81.5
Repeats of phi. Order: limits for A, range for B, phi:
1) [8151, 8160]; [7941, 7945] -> 82.8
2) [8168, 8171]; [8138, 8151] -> 82.2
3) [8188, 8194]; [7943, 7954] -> 82.0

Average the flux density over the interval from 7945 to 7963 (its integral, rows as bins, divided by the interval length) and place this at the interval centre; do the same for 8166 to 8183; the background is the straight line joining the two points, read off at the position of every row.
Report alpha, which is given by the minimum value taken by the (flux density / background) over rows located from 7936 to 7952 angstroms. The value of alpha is 0.96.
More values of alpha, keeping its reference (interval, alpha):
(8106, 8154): 0.99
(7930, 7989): 0.95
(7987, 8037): 0.95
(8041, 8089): 0.95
